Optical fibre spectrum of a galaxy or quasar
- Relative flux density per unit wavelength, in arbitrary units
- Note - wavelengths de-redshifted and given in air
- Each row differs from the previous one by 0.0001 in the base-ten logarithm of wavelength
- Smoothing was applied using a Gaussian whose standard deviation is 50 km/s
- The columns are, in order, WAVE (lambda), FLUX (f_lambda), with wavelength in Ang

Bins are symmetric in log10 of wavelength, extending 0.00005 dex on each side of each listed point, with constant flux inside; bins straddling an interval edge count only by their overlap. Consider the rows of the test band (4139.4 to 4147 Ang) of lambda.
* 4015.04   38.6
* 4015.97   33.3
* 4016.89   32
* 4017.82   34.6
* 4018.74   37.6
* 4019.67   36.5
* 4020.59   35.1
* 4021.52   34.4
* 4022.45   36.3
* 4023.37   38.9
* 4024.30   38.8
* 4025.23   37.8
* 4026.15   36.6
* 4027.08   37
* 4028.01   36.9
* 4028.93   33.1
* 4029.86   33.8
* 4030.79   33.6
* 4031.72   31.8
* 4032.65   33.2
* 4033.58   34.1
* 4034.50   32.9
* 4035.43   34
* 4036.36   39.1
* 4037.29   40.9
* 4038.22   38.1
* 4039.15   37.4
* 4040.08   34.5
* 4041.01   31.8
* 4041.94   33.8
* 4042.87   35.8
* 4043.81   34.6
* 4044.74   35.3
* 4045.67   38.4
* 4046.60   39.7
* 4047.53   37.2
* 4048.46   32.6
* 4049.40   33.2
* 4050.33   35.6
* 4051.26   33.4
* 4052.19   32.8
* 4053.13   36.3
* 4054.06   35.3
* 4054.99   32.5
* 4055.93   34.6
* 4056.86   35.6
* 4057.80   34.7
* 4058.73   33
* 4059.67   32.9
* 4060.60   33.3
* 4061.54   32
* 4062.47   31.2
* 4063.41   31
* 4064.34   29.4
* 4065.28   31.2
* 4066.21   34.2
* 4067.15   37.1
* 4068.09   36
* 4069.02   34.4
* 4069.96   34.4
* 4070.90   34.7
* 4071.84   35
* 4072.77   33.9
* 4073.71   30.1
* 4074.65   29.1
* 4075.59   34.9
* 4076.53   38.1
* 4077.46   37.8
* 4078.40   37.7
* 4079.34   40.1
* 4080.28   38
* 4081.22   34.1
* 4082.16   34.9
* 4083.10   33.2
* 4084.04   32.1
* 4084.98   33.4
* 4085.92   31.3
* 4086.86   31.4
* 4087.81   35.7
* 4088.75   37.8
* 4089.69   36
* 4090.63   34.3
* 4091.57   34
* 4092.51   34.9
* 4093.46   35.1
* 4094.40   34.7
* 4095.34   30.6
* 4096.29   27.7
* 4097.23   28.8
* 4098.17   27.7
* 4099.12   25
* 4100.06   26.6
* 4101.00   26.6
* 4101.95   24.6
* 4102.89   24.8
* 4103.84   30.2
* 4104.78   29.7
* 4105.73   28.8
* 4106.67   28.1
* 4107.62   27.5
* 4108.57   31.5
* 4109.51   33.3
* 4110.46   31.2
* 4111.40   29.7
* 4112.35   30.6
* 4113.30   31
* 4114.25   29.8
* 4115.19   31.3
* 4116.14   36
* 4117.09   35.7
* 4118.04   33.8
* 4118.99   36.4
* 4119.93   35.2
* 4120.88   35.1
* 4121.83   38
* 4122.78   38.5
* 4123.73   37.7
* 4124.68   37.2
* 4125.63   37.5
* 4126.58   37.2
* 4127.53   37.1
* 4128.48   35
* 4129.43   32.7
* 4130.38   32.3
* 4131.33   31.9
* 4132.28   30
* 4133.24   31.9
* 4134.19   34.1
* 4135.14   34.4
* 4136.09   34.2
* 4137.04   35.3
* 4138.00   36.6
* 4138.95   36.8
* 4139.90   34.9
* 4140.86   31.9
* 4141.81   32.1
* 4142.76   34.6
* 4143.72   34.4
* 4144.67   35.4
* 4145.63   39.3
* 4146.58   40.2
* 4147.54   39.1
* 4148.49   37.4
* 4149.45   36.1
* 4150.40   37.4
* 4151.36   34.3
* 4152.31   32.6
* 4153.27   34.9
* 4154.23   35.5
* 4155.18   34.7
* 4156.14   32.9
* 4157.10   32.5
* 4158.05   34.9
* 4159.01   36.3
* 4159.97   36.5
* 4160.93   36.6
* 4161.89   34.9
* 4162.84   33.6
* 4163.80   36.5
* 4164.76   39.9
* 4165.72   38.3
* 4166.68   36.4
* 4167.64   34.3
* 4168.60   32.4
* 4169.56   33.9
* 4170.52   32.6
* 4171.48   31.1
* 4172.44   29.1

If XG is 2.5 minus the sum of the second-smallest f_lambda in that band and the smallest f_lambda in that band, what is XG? -61.5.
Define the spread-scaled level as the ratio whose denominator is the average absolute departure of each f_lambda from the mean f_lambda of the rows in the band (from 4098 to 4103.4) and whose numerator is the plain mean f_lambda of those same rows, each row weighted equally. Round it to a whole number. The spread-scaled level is 24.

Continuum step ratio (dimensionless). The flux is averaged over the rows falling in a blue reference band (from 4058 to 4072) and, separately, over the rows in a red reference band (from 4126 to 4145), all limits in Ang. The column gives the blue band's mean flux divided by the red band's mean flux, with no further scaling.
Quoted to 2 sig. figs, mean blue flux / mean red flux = 0.98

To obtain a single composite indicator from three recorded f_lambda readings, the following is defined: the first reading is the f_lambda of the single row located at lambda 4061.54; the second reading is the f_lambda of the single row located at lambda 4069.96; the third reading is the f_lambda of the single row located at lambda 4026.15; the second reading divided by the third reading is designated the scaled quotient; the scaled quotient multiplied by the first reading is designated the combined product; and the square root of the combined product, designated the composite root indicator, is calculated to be 5.48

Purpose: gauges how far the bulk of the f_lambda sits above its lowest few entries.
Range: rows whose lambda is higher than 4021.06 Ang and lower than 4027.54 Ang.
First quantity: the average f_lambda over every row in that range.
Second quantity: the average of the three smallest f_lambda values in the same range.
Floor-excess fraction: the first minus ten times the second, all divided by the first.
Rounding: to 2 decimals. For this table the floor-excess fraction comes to -8.64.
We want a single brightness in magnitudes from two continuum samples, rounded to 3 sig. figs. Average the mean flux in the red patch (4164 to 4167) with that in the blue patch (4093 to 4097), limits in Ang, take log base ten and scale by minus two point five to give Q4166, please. -3.86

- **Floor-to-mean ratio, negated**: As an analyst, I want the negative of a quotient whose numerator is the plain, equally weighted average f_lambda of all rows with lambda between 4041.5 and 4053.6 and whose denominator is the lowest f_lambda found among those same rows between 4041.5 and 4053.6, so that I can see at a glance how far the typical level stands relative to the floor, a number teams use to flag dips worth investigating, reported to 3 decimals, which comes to -1.082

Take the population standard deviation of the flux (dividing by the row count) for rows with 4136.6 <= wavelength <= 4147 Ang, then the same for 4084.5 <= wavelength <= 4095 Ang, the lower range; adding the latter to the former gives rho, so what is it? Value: 4.3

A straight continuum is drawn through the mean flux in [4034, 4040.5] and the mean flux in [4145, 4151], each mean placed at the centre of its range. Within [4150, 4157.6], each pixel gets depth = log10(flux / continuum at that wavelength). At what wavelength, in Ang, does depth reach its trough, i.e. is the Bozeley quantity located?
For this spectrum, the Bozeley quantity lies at 4157.10 Ang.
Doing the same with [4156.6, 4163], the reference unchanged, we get 4157.10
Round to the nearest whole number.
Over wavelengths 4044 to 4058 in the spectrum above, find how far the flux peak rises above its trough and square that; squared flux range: 52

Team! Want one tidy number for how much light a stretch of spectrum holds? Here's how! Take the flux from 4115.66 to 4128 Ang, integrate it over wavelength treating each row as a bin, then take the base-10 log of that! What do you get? 2.65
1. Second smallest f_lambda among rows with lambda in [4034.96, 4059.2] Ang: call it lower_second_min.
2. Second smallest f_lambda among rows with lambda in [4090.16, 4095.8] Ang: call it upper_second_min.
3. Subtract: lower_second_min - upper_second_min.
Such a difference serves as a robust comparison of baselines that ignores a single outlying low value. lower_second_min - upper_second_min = -1.5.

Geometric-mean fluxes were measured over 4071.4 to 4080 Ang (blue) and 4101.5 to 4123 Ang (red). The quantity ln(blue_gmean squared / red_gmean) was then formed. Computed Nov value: 3.66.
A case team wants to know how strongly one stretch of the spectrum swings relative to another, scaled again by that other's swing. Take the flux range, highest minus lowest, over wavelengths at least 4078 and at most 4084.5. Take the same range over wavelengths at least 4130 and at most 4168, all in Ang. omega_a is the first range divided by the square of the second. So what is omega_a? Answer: 0.08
